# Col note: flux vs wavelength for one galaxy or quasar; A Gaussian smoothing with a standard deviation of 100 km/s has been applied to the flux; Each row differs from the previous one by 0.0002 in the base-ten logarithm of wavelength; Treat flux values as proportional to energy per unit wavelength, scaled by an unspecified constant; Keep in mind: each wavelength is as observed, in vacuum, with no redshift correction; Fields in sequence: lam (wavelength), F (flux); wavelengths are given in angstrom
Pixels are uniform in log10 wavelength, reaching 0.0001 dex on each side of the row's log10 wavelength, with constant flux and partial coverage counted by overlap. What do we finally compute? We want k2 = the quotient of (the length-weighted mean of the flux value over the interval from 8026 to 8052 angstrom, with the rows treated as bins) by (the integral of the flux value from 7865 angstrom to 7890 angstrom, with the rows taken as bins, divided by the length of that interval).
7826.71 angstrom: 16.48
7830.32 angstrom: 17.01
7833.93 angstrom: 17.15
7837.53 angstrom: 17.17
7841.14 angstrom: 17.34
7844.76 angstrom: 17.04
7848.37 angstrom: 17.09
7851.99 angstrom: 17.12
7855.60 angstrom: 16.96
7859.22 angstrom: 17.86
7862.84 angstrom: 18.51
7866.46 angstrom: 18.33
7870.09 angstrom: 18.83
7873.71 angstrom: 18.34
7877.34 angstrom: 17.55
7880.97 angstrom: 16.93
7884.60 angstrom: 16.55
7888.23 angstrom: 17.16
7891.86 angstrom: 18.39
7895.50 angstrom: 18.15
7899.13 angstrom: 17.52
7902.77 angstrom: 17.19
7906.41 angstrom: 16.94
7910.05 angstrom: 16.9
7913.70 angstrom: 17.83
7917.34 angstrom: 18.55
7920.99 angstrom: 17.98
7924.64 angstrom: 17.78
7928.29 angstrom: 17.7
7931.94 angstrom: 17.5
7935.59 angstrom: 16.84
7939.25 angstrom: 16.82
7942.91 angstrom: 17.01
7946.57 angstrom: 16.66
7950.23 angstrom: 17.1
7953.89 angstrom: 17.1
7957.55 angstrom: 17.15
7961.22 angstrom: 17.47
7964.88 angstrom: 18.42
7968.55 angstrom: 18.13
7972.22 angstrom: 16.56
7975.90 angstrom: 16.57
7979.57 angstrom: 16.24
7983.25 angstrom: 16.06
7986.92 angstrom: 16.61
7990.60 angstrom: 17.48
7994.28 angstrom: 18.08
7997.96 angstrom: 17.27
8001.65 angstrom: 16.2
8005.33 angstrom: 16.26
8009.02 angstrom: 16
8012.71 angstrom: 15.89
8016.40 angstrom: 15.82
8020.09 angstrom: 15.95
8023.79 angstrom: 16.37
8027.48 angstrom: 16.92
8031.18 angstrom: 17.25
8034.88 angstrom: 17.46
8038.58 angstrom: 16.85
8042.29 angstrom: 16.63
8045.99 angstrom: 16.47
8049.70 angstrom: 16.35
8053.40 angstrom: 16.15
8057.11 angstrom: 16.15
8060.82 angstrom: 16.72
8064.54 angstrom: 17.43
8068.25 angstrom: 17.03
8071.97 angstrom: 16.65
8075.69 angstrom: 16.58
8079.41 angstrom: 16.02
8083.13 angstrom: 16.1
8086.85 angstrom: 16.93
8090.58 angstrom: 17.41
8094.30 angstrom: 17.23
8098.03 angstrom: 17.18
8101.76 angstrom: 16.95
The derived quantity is 0.95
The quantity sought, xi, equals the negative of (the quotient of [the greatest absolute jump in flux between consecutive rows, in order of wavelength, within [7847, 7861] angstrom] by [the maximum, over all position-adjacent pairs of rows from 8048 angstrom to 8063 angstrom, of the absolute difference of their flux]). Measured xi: -1.58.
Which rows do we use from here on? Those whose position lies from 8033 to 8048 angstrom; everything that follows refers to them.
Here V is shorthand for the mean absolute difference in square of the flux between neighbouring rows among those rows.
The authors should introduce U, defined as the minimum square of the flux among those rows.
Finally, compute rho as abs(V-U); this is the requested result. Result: 260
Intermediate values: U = 271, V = 11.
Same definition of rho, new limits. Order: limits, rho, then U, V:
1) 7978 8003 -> 235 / 258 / 23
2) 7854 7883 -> 265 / 287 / 21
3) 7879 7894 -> 248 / 274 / 26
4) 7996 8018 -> 240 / 250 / 10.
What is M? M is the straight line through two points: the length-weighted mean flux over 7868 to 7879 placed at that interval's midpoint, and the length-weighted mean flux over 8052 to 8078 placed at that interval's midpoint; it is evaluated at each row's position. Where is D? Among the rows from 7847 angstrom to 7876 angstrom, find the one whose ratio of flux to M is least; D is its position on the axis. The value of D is 7855.60 angstrom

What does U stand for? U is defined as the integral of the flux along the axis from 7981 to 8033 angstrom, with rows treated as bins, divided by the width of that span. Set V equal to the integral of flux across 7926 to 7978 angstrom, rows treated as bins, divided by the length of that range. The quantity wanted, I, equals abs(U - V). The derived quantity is 0.64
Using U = 16.6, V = 17.2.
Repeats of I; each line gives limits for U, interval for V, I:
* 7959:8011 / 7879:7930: 0.59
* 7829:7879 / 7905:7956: 0.26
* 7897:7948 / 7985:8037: 0.70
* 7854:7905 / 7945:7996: 0.61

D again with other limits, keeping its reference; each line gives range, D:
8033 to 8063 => 8053.40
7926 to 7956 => 7946.57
